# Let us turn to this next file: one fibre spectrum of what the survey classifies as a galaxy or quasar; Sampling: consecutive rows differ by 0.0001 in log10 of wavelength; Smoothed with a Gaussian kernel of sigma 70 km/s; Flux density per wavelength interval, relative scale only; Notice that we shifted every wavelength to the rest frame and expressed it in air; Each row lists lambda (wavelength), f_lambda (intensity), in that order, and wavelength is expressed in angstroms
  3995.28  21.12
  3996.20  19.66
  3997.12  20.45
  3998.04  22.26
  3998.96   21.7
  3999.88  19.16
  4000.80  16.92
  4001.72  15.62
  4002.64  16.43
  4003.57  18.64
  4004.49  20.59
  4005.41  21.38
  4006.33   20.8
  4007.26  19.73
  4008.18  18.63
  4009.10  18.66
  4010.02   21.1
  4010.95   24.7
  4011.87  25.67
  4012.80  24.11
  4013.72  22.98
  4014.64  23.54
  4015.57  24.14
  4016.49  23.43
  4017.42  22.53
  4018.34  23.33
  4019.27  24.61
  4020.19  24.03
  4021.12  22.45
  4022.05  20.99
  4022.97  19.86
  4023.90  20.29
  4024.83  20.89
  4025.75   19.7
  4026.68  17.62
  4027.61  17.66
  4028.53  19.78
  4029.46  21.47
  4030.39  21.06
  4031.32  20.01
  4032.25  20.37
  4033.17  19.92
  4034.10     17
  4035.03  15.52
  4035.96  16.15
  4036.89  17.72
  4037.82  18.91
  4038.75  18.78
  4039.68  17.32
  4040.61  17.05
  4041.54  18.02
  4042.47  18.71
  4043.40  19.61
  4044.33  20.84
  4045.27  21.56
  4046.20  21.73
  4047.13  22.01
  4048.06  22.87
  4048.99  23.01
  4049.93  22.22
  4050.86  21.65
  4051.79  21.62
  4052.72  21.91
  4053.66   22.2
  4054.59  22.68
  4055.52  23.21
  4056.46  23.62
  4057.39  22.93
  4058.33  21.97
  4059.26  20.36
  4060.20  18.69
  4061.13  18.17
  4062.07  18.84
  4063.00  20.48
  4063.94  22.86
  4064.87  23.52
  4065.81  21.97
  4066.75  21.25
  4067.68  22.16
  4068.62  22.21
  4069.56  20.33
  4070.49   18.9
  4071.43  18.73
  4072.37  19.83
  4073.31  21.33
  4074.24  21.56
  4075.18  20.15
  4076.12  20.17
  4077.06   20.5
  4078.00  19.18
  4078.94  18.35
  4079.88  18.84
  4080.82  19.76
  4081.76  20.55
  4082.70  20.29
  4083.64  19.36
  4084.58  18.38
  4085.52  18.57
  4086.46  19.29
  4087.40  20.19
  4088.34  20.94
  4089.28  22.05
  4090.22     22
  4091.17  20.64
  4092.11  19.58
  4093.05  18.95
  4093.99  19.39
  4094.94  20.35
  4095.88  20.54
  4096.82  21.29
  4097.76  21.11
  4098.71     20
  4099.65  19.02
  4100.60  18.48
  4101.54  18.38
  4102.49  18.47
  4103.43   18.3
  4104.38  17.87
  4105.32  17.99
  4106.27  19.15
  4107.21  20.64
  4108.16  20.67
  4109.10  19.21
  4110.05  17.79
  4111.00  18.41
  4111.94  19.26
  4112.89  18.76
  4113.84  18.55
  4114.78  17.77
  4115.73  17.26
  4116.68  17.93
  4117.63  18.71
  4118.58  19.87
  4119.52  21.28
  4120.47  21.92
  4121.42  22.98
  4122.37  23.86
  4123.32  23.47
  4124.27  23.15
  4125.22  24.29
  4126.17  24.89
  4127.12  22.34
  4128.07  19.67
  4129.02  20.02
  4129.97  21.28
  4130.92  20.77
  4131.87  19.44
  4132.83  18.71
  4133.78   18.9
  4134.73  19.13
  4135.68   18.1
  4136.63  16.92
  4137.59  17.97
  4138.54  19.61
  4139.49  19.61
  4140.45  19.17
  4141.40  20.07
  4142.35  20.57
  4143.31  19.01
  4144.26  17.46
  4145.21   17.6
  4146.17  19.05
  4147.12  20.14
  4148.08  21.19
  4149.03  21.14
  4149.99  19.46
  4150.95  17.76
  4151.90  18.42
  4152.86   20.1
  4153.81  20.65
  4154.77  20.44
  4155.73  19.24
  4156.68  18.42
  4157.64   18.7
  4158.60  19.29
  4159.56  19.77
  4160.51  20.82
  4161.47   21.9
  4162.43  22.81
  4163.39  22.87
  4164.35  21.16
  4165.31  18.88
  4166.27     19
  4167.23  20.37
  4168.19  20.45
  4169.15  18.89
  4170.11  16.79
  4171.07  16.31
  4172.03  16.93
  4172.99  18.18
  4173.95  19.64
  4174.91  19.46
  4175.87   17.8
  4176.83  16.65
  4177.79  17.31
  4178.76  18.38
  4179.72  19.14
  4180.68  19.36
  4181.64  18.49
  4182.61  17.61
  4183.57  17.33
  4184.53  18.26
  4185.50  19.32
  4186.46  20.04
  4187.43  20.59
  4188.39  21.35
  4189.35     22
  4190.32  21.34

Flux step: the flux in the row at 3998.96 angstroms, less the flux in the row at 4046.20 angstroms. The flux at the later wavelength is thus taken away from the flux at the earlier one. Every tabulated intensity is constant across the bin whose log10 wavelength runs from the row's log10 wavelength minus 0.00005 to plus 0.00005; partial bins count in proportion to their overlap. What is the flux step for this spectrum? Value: 0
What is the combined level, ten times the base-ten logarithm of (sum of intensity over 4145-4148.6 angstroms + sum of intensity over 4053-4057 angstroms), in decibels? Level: 22.30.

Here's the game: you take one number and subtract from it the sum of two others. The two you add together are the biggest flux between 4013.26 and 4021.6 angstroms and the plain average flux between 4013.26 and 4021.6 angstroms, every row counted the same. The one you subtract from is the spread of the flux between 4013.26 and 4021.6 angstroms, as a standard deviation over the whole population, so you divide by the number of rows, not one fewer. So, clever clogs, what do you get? -47.4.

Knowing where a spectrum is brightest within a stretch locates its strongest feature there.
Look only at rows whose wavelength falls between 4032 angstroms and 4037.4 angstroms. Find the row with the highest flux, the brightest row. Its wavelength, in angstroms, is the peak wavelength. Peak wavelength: 4032.25 angstroms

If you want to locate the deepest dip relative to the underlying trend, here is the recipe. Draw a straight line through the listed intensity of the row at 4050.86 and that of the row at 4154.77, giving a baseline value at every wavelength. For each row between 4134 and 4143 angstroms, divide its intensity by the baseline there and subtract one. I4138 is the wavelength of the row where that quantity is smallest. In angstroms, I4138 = 4136.63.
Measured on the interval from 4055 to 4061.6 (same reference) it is 4061.13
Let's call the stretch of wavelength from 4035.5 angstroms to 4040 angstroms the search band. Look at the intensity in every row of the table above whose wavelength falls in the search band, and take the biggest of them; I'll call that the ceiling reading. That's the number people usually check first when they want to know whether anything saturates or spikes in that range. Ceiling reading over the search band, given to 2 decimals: 18.91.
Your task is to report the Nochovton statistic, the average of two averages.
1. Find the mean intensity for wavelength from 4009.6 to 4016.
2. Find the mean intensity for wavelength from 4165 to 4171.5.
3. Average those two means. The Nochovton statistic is 21.2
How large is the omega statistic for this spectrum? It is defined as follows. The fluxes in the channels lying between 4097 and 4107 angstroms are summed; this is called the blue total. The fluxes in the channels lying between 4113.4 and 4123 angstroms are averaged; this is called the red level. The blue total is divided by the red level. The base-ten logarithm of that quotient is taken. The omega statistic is 0.97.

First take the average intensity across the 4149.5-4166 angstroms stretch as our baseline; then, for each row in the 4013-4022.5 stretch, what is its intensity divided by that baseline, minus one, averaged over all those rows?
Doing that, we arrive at 0.16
